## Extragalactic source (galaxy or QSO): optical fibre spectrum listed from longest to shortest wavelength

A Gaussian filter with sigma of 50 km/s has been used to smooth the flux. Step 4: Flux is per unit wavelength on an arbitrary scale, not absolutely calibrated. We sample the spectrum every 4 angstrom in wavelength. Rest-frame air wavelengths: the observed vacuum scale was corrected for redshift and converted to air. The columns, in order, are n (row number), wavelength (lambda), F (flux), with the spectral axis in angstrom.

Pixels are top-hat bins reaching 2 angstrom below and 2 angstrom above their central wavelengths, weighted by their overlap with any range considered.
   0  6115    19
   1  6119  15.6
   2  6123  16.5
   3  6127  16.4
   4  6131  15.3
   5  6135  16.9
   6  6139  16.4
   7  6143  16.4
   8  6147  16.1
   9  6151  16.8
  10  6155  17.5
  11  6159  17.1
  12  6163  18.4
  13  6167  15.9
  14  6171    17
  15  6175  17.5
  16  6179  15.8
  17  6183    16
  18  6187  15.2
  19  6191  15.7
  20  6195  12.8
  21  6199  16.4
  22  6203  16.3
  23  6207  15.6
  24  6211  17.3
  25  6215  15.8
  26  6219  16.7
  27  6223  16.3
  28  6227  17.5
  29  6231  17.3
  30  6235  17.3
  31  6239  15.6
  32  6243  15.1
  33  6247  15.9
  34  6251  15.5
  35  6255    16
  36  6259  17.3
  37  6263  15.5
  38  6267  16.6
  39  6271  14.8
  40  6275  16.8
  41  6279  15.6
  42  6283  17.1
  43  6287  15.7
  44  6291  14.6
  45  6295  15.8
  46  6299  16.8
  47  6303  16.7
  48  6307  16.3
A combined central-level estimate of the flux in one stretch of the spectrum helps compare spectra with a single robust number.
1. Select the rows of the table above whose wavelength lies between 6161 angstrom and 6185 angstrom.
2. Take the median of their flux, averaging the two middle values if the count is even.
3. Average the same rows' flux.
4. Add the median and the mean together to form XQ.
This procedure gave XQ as 33.3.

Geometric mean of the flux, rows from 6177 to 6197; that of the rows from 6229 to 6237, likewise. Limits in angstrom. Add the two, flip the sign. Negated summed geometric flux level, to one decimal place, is -32.4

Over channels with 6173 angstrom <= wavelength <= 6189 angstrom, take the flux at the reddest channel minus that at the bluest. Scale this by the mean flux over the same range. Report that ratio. -0.14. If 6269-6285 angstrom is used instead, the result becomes 0.14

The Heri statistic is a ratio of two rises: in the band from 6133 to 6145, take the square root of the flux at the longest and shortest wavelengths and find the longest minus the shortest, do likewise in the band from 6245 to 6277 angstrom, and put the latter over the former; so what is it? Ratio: -1.8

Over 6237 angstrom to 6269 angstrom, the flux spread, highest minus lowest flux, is 2.2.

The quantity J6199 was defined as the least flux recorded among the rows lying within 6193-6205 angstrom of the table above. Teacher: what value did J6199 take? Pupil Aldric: 12.8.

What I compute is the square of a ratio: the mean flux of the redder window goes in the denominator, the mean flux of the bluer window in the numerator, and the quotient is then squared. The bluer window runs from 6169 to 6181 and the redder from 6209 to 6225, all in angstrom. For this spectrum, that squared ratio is 1.03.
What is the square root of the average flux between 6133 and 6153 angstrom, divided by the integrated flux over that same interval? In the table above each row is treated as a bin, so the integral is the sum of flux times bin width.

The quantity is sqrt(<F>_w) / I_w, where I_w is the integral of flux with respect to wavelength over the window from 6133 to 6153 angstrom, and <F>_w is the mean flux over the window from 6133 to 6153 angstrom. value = 0.012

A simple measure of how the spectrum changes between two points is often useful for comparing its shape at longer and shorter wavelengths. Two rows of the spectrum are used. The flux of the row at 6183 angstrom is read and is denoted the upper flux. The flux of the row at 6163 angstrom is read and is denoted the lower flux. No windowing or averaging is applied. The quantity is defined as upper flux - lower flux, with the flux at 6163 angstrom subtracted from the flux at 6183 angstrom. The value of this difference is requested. -2.4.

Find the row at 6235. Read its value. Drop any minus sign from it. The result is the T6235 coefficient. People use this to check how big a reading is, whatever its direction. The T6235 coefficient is 17.3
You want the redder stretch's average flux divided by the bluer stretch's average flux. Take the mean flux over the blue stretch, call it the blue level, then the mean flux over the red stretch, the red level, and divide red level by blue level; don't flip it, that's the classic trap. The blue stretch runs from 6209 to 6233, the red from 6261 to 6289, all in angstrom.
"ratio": 0.95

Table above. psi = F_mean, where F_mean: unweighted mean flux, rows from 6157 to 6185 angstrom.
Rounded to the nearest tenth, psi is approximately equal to 16.8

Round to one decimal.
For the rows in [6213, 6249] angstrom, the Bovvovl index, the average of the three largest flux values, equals 17.4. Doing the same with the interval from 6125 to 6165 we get 17.7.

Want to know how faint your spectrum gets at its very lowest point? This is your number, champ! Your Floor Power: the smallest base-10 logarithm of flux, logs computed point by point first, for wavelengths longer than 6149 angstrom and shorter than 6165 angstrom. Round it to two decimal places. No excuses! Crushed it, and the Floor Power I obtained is 1.23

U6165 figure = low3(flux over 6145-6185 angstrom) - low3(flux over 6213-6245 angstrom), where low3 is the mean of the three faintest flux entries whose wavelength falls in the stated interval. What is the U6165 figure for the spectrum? 0.4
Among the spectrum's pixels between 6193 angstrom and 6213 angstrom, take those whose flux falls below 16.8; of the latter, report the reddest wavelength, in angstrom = 6207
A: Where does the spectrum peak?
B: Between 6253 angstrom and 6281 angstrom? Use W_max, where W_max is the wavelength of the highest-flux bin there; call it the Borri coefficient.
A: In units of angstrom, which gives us 6259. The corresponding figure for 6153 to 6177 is 6163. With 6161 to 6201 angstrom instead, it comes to 6163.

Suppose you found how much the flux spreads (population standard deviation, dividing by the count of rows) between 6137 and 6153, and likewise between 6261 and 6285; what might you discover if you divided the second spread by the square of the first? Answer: 13.3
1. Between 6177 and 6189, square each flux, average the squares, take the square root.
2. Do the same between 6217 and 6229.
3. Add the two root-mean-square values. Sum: 32.5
